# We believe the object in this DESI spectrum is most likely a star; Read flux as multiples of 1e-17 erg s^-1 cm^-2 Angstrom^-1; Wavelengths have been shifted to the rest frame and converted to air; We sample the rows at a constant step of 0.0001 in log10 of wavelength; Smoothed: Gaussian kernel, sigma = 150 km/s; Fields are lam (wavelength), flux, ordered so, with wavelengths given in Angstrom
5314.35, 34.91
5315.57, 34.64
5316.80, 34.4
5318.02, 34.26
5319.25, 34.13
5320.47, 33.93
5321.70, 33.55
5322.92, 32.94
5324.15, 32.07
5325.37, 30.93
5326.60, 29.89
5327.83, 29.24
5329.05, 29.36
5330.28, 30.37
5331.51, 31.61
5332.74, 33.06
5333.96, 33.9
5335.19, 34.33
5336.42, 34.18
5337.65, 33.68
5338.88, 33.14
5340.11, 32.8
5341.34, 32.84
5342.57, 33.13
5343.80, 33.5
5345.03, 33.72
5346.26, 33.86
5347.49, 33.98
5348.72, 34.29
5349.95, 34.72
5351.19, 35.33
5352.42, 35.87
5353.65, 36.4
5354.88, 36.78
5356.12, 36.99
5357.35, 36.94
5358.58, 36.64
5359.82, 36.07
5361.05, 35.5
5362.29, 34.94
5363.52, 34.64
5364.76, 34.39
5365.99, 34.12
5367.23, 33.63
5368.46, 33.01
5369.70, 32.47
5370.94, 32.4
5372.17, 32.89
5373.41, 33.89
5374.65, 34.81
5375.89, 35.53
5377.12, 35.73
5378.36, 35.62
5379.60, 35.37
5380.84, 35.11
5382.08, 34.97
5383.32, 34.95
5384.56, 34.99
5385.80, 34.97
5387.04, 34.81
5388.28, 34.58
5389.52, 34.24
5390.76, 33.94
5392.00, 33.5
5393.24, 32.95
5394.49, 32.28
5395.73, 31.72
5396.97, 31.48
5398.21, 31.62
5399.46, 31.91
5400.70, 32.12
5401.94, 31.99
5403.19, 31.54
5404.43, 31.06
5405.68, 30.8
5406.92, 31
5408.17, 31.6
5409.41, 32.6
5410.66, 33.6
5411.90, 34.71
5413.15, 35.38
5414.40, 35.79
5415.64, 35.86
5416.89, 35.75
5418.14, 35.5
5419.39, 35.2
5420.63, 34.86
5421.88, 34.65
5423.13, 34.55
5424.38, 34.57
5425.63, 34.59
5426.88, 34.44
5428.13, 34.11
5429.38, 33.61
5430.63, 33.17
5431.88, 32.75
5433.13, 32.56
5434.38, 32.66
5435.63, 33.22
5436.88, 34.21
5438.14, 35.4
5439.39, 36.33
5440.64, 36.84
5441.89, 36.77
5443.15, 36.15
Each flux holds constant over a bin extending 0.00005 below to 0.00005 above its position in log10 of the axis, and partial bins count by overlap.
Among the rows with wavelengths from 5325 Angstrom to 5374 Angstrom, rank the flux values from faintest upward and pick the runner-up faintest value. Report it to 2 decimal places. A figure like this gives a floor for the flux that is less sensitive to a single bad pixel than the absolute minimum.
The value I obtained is 29.36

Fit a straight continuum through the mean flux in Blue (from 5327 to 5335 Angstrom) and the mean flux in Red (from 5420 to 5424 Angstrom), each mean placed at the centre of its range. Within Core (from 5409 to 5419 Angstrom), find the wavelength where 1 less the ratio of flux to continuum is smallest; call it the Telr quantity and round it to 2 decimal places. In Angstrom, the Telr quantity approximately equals 5415.64 Angstrom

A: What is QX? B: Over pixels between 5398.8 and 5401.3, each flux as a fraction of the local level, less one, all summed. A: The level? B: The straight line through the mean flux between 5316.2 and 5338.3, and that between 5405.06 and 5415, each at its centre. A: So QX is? -0.07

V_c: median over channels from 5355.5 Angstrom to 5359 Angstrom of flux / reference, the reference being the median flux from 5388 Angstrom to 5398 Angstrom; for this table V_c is 1.11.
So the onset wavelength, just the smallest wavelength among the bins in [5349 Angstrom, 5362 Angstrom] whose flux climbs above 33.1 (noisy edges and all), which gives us 5349.95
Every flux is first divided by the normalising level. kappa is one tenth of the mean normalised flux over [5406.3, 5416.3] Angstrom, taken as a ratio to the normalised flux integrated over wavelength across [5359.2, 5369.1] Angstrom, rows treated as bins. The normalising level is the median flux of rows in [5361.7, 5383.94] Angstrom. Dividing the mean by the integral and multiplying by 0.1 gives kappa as 0.0099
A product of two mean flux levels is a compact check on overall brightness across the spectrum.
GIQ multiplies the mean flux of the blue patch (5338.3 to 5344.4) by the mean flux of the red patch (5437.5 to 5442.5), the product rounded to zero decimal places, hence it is 1202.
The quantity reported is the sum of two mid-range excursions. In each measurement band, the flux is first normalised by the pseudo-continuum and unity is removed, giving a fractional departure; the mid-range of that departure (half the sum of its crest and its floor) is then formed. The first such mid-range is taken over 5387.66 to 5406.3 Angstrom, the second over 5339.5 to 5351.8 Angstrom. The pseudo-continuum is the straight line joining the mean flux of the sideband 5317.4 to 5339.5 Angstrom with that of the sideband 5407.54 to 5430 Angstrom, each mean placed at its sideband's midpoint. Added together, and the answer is 0.00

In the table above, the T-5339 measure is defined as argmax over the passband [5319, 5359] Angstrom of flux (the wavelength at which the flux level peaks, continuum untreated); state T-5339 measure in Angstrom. 5356.12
